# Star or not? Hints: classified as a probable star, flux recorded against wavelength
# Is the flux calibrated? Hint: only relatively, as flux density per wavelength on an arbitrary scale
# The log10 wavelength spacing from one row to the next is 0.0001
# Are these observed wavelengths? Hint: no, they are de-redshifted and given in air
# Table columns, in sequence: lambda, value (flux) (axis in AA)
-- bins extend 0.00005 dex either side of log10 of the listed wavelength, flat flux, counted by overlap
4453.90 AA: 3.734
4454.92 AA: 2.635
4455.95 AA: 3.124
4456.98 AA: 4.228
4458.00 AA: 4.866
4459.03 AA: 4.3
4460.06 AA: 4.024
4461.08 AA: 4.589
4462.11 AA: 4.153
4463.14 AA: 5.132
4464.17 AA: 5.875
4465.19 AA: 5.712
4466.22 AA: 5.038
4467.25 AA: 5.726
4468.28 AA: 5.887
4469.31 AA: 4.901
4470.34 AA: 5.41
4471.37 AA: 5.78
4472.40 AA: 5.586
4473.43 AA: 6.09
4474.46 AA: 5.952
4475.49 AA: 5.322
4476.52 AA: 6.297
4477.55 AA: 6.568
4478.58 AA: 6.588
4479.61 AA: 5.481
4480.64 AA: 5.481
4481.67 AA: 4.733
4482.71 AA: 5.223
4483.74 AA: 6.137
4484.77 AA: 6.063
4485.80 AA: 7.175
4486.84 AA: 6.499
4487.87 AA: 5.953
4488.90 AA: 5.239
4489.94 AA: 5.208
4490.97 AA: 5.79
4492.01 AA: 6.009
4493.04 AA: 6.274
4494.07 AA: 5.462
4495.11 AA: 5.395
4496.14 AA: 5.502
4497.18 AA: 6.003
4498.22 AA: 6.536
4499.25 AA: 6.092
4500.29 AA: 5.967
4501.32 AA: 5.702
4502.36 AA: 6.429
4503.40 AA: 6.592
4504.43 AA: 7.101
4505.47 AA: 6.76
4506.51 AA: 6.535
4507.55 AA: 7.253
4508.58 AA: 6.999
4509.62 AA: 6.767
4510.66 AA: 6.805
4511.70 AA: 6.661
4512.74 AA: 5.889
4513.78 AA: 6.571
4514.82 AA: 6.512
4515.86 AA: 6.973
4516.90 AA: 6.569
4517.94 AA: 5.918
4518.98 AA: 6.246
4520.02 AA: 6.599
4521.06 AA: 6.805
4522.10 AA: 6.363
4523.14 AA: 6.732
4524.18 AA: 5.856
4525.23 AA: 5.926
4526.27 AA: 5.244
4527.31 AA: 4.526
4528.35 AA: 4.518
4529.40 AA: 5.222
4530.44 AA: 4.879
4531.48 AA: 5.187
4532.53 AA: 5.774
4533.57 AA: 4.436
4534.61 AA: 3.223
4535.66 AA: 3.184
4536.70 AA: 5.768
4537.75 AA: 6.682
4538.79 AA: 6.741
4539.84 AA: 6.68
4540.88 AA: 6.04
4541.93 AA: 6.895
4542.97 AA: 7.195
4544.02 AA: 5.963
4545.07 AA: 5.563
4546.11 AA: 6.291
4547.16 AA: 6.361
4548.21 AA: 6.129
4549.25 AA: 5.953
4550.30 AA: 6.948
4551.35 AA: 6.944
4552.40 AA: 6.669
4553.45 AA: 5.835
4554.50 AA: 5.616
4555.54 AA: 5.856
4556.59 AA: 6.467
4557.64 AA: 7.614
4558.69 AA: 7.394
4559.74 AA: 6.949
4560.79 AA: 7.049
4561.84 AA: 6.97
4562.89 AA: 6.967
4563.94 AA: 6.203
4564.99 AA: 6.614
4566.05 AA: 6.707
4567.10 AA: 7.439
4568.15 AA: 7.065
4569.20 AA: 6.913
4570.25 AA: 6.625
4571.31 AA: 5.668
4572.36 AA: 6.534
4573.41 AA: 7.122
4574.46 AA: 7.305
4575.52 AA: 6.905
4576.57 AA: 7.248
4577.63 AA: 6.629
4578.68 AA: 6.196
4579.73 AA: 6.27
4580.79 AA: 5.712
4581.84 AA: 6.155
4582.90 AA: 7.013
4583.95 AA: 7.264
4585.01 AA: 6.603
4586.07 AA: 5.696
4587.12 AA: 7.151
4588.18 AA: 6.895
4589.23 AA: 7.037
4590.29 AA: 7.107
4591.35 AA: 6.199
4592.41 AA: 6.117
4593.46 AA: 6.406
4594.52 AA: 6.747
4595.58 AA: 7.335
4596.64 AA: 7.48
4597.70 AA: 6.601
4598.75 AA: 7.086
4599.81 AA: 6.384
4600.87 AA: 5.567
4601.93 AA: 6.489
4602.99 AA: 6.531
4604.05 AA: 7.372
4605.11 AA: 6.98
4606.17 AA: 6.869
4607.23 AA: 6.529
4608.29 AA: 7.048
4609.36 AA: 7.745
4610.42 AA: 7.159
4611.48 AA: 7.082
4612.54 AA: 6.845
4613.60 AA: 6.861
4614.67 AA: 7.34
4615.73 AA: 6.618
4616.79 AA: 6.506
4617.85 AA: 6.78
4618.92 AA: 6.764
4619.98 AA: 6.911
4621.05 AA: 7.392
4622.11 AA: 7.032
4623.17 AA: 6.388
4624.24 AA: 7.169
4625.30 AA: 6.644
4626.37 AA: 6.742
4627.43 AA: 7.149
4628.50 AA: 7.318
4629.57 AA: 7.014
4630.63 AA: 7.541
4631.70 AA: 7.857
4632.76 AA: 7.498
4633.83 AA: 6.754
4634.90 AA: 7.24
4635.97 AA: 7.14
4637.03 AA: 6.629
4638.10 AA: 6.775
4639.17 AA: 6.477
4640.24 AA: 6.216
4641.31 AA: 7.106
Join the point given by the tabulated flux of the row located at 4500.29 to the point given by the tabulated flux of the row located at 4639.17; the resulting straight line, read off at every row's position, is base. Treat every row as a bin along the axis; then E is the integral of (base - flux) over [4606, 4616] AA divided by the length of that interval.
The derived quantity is -0.65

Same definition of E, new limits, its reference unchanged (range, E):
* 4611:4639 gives -0.57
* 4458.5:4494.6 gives 0.29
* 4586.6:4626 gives -0.49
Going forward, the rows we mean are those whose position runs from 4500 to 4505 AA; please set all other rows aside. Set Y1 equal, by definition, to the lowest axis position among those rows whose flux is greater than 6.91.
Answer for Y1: 4504.43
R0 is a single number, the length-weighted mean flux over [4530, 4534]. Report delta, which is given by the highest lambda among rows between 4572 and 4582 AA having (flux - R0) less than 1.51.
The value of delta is 4581.84 AA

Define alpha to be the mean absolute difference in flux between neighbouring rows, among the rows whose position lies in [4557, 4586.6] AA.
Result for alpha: 0.437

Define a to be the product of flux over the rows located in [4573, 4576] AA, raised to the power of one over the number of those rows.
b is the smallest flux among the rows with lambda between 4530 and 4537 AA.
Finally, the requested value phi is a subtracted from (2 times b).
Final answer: -0.7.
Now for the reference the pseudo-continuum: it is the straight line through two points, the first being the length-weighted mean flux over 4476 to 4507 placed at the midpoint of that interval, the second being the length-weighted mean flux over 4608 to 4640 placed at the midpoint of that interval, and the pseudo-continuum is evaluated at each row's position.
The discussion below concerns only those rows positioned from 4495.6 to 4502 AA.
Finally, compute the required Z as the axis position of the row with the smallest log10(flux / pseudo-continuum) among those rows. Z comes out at 4496.14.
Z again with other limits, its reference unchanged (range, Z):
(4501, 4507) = 4501.32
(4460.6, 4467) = 4462.11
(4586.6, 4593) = 4592.41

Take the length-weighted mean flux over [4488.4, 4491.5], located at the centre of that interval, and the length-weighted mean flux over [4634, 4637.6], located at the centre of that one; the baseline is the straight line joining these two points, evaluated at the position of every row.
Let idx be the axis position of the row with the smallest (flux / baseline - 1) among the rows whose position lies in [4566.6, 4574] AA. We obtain 4571.31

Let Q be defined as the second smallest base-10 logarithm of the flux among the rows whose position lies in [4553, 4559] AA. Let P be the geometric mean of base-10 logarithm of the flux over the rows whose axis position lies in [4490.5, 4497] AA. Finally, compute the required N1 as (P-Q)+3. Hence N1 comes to 2.99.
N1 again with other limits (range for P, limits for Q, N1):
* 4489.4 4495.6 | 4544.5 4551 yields 2.98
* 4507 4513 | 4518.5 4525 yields 3.03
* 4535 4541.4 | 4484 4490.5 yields 3.02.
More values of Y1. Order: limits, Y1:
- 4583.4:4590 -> 4583.95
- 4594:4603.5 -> 4595.58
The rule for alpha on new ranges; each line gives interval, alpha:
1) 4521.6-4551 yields 0.611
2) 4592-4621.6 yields 0.417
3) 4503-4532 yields 0.404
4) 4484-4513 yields 0.412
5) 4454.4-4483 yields 0.534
